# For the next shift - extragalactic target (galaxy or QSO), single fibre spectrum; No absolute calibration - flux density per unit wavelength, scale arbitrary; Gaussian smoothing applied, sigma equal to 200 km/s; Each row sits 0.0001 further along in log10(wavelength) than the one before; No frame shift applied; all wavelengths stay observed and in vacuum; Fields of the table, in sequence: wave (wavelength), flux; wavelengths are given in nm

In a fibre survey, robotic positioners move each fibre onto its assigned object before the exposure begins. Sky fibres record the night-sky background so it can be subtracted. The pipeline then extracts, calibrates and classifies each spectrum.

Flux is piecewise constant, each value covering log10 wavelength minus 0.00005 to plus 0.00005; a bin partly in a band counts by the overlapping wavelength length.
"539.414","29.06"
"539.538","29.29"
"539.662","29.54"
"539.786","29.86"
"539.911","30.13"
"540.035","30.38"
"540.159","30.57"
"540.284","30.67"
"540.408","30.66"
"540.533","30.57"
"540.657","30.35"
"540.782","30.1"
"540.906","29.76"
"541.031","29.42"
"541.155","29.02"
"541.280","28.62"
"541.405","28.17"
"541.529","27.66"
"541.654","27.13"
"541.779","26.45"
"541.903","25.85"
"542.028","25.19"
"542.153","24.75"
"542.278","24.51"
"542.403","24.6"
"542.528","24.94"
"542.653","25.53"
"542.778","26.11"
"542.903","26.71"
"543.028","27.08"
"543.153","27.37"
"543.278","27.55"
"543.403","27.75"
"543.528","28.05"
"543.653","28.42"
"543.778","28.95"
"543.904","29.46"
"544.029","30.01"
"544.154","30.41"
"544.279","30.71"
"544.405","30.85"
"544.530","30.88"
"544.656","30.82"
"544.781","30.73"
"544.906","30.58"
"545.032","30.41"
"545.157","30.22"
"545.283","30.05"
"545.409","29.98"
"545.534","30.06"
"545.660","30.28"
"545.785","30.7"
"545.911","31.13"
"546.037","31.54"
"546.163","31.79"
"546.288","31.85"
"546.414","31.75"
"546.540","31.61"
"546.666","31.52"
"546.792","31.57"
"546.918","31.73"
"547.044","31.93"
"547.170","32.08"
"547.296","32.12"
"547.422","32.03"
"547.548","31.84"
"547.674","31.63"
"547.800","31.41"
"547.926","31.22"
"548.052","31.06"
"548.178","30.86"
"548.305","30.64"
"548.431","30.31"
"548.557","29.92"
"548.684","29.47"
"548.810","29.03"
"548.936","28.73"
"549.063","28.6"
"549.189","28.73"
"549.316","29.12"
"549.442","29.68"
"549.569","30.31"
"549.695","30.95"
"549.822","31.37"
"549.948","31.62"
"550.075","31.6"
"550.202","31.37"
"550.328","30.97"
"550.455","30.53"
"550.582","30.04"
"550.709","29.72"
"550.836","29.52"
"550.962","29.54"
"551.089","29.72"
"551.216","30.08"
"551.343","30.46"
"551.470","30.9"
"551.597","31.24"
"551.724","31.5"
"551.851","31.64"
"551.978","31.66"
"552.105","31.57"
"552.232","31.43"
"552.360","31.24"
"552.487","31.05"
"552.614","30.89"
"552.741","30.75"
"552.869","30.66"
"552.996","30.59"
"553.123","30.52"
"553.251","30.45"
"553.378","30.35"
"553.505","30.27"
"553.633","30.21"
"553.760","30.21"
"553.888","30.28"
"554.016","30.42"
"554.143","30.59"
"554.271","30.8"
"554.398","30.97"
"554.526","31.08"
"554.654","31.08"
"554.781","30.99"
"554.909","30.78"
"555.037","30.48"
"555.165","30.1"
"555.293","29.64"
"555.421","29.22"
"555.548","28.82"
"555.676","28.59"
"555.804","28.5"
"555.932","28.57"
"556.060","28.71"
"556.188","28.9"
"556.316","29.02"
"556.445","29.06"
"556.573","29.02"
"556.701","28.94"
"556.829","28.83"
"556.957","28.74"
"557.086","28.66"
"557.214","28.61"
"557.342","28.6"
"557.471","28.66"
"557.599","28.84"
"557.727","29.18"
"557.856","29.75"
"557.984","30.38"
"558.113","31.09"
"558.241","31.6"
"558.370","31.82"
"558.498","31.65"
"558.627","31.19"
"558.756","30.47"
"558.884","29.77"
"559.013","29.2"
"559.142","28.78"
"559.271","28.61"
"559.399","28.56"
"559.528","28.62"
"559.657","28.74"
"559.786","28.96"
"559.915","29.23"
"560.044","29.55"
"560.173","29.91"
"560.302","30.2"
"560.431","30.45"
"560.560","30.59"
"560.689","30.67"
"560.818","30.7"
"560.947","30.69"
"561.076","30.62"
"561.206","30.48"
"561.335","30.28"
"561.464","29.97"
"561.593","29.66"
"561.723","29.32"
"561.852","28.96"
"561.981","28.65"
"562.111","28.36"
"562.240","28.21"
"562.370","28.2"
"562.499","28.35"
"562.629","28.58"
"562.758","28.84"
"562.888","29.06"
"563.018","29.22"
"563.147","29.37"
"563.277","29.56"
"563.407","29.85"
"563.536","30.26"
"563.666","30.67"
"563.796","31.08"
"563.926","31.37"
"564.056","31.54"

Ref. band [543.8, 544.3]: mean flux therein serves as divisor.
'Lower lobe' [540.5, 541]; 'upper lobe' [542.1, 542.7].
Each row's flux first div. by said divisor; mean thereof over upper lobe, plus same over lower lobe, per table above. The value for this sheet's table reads 1.83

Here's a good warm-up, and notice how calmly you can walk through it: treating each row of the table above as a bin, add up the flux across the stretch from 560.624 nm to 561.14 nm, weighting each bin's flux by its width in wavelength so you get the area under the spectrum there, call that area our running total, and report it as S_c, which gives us 16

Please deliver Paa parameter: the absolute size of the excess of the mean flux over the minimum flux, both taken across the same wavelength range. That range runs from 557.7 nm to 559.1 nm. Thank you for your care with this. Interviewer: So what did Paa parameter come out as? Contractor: 1.37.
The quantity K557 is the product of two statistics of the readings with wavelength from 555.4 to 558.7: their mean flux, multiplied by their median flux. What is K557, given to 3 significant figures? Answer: 851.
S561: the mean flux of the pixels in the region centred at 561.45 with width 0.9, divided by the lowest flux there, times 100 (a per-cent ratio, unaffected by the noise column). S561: 103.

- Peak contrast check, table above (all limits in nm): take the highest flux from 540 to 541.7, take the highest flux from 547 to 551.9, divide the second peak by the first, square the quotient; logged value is 1.10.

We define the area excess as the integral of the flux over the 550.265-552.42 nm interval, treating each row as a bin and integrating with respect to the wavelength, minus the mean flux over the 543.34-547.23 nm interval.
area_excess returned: 36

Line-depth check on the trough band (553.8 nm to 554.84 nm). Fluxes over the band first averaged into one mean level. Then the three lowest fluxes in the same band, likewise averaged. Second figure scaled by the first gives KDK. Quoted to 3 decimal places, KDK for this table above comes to 0.989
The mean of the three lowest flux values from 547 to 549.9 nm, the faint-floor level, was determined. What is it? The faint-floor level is 28.7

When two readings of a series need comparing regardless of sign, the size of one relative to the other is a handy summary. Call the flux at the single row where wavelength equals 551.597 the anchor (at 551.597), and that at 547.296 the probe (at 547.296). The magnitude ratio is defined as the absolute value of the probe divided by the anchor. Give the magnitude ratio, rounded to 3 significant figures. 1.03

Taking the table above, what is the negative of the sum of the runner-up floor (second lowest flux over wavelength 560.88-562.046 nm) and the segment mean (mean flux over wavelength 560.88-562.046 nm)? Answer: -58.8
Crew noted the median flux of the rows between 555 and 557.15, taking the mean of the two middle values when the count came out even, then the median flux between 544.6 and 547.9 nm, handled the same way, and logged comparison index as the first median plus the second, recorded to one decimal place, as 60.4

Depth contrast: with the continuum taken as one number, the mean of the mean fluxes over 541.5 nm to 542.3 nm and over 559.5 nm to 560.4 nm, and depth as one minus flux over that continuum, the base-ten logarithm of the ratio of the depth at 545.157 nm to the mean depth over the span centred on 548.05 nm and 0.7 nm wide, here -0.12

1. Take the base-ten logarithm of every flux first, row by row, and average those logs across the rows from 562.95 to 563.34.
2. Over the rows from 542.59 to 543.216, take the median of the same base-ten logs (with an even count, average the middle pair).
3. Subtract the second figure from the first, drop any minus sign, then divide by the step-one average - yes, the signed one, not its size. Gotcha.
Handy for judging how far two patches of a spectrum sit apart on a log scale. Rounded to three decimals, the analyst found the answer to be 0.028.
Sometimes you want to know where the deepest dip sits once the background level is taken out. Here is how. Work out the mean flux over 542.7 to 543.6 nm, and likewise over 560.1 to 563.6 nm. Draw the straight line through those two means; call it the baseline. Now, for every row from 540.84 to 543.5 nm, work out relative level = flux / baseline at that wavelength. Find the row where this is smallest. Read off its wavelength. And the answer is 542.278 nm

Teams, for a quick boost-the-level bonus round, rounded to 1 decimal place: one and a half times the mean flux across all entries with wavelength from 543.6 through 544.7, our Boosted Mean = 45.1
